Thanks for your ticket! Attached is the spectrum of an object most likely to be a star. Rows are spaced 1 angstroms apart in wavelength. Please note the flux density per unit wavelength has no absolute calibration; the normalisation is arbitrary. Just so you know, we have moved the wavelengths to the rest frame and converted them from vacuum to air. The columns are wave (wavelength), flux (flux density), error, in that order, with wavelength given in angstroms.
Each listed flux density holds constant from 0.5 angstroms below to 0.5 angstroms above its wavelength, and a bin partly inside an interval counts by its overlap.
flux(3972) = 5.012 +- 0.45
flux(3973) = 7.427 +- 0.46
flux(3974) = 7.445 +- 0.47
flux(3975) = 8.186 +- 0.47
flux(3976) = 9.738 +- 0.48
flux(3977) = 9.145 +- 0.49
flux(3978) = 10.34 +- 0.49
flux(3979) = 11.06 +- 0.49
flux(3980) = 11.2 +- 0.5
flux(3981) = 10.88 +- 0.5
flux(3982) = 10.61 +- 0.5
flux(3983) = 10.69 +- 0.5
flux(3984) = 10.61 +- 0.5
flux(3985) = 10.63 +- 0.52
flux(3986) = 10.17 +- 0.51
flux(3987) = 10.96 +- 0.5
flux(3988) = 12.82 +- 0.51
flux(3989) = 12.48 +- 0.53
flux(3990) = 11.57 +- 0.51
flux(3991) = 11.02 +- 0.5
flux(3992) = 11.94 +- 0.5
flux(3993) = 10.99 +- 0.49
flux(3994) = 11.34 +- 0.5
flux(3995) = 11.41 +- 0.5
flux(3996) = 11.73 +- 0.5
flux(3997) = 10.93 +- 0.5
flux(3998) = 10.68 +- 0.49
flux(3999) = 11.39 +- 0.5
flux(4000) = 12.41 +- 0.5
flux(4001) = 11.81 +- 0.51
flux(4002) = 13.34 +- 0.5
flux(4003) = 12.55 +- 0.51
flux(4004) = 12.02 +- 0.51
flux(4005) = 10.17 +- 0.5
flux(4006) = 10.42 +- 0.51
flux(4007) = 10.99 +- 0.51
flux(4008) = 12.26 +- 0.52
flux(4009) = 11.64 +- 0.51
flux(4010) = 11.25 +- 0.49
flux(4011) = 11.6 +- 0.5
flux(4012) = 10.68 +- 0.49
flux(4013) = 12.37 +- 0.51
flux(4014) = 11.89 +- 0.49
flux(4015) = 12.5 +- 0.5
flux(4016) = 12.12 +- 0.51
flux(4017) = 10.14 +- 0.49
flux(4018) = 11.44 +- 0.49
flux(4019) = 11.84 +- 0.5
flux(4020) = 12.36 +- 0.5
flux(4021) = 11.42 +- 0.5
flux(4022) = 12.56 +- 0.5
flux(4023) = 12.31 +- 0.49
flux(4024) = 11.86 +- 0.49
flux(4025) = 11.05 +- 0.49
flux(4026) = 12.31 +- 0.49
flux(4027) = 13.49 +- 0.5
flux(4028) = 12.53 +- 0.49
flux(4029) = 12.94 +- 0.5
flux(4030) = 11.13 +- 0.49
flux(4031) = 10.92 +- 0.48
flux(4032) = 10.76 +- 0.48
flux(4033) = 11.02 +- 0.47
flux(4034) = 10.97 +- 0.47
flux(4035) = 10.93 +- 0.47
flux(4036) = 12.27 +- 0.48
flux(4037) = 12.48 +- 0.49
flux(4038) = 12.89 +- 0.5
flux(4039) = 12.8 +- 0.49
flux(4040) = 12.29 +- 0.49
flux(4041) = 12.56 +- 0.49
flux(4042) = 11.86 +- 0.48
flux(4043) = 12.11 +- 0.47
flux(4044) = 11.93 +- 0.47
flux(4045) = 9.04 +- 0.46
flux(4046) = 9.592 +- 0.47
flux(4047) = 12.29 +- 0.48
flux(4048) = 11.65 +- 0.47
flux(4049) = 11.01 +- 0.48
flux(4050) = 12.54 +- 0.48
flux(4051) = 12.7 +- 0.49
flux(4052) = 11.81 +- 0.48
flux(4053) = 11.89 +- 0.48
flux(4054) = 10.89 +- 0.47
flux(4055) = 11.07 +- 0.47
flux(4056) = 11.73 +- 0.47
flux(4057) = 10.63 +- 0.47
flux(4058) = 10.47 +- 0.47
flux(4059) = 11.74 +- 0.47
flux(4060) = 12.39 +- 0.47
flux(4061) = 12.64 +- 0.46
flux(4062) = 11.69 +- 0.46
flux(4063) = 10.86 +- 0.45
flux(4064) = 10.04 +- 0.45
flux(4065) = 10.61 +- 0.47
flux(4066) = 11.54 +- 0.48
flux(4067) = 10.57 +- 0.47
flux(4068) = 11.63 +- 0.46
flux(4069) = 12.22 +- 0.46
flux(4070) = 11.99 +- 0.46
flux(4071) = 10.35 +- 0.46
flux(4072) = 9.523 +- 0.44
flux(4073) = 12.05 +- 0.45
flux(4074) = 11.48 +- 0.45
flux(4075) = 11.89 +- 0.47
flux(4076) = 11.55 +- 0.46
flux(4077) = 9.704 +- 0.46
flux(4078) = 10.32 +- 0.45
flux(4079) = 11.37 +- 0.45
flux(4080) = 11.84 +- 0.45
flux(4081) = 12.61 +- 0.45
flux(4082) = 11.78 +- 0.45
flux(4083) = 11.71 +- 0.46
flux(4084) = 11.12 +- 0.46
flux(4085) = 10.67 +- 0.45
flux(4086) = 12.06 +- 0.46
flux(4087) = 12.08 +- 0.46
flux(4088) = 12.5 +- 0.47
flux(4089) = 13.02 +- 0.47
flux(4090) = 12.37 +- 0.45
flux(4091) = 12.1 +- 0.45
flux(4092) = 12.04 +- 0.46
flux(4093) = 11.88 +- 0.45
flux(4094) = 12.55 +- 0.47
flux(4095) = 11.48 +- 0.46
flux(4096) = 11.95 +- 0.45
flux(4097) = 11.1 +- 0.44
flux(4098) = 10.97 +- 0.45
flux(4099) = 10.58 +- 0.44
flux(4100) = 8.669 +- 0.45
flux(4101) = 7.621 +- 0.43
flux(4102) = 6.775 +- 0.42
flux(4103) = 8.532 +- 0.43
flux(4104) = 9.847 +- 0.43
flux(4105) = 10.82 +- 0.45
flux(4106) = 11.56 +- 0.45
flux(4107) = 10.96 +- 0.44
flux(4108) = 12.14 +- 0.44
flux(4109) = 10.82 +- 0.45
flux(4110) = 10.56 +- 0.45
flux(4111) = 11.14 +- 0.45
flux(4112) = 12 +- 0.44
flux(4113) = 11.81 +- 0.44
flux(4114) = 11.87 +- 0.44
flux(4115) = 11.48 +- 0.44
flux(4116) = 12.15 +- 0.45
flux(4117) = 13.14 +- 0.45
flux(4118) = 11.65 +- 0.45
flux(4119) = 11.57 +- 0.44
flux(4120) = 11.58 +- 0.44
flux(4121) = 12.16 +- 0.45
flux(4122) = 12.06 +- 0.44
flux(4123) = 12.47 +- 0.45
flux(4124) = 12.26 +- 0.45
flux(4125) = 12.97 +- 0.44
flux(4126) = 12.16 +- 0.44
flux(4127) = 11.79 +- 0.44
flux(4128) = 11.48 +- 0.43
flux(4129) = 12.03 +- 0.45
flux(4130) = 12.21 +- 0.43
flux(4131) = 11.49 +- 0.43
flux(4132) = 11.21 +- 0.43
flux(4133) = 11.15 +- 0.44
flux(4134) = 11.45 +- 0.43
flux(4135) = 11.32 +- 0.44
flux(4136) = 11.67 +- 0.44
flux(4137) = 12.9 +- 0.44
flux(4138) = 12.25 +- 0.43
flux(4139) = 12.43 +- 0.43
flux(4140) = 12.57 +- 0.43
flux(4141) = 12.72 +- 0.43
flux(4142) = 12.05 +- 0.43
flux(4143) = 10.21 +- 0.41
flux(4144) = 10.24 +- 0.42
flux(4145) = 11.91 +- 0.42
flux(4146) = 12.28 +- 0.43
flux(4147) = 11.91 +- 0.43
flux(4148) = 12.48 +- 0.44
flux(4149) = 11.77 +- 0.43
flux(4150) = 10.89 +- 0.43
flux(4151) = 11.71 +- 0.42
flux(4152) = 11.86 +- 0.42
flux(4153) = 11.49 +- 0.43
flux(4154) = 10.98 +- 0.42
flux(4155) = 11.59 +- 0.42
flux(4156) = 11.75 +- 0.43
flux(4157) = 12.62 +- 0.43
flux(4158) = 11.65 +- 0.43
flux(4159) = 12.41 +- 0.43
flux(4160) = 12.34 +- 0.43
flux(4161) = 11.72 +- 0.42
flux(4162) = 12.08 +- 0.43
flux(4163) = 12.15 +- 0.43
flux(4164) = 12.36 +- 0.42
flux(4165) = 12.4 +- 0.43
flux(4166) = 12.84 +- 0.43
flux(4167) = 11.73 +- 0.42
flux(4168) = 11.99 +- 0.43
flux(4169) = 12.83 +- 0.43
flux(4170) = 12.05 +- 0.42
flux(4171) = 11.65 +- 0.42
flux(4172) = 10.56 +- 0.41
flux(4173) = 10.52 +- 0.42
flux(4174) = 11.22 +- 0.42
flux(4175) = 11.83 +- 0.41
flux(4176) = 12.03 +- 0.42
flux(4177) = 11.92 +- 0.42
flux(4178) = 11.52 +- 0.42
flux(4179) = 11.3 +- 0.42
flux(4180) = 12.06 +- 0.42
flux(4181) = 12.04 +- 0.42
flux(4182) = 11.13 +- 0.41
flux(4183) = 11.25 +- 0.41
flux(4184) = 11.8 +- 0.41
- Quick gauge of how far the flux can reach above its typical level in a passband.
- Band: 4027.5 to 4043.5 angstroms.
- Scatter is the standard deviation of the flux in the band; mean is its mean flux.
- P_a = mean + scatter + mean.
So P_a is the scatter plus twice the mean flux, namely 24.6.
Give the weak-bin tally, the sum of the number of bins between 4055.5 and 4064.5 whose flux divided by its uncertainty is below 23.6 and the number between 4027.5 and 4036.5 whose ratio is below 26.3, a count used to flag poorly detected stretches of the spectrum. 12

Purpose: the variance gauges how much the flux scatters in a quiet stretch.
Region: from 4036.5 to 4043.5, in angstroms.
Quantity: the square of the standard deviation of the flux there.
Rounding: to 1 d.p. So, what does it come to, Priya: 0.1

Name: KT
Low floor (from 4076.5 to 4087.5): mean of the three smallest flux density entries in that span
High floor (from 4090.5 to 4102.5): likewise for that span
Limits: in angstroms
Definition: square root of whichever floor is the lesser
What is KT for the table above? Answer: 2.77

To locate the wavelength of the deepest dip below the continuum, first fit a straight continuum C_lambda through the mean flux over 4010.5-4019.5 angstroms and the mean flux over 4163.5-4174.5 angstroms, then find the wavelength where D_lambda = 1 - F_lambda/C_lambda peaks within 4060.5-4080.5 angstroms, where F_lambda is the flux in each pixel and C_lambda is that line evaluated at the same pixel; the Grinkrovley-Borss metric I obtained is 4072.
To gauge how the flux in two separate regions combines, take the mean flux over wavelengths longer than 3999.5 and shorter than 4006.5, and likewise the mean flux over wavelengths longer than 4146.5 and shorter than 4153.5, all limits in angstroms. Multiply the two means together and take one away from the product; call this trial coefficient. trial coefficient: 137.6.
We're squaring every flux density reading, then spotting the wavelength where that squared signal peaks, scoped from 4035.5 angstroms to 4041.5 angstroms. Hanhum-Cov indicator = 4038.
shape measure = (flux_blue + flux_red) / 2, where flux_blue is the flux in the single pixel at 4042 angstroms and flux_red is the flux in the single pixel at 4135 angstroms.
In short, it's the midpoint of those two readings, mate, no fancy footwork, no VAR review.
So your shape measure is 11.6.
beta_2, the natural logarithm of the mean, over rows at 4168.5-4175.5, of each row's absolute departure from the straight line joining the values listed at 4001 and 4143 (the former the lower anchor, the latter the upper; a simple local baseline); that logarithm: 0.5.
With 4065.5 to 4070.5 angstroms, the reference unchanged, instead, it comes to -0.3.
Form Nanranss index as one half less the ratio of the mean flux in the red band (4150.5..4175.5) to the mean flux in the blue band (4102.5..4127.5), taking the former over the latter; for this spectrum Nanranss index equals -0.524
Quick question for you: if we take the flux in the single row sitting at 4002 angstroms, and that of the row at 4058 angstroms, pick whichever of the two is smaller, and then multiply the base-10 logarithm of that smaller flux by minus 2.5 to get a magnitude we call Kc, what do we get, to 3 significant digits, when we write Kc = -2.55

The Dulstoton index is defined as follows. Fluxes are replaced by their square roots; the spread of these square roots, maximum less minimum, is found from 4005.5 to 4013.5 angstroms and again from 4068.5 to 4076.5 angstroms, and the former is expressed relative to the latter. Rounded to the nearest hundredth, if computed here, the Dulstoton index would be 0.71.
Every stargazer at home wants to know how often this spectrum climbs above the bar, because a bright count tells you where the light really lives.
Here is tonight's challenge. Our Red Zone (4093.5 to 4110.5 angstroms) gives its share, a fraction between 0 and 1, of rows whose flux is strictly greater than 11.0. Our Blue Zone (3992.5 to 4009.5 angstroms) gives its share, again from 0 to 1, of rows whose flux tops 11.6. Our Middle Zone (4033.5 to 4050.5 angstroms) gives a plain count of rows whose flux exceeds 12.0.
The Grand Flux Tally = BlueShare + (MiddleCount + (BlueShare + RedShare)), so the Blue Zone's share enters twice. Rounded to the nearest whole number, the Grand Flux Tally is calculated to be 10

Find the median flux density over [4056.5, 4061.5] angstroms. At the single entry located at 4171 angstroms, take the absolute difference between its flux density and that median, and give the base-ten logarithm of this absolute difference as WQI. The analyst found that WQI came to -1.05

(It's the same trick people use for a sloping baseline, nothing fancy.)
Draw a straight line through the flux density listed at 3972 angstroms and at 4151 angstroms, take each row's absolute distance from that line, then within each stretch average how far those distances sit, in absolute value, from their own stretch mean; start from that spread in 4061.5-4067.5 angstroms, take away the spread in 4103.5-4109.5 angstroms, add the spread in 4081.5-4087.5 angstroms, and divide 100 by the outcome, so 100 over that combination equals 225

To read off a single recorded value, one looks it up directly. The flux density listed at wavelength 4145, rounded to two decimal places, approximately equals 11.91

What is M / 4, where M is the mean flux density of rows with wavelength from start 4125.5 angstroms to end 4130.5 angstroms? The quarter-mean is 2.98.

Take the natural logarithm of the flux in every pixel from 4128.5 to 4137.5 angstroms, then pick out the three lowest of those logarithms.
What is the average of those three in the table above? 2.42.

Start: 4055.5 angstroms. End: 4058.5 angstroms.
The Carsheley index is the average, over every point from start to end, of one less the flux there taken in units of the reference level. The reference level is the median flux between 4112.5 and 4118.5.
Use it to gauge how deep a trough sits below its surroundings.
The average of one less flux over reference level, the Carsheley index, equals 0.08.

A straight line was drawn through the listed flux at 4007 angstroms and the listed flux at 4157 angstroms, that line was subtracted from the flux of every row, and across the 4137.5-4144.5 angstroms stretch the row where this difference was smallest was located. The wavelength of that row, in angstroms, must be 4143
